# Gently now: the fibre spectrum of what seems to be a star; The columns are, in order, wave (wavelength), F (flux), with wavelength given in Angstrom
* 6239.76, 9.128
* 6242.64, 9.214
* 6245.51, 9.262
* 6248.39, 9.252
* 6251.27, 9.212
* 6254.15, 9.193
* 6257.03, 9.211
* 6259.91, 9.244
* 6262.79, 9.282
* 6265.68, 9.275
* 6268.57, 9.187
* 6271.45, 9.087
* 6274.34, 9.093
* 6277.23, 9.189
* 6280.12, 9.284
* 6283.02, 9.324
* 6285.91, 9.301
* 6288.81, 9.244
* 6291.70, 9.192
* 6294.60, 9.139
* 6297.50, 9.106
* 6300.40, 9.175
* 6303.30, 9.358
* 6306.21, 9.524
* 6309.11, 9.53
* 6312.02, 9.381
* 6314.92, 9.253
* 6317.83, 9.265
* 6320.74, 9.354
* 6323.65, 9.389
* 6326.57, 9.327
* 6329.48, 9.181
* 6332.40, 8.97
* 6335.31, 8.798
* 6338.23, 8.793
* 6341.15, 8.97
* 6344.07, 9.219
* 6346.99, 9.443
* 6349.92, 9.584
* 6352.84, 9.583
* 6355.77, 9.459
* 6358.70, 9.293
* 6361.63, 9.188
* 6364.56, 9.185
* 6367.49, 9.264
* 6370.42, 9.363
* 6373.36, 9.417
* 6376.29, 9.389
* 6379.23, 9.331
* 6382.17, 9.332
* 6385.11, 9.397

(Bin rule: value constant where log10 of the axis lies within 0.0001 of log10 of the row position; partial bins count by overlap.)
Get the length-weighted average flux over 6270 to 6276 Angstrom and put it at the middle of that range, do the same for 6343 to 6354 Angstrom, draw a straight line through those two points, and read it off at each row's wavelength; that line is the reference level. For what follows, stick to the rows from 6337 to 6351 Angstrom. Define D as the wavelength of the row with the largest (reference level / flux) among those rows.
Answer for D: 6338.23 Angstrom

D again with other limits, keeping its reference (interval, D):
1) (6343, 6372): 6364.56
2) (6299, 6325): 6300.40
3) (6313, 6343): 6338.23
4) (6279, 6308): 6297.50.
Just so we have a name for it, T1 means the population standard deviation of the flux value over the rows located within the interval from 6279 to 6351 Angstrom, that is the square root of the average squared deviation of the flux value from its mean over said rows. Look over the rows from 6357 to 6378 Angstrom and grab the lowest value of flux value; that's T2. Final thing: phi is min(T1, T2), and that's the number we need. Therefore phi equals 0.20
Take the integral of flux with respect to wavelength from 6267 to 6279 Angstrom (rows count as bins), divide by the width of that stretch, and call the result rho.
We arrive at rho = 9.147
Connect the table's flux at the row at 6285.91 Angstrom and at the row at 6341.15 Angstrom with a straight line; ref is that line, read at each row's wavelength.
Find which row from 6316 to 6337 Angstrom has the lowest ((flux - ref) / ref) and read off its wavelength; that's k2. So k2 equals 6335.31 Angstrom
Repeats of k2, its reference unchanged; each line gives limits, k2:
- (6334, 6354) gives 6335.31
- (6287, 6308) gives 6297.50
